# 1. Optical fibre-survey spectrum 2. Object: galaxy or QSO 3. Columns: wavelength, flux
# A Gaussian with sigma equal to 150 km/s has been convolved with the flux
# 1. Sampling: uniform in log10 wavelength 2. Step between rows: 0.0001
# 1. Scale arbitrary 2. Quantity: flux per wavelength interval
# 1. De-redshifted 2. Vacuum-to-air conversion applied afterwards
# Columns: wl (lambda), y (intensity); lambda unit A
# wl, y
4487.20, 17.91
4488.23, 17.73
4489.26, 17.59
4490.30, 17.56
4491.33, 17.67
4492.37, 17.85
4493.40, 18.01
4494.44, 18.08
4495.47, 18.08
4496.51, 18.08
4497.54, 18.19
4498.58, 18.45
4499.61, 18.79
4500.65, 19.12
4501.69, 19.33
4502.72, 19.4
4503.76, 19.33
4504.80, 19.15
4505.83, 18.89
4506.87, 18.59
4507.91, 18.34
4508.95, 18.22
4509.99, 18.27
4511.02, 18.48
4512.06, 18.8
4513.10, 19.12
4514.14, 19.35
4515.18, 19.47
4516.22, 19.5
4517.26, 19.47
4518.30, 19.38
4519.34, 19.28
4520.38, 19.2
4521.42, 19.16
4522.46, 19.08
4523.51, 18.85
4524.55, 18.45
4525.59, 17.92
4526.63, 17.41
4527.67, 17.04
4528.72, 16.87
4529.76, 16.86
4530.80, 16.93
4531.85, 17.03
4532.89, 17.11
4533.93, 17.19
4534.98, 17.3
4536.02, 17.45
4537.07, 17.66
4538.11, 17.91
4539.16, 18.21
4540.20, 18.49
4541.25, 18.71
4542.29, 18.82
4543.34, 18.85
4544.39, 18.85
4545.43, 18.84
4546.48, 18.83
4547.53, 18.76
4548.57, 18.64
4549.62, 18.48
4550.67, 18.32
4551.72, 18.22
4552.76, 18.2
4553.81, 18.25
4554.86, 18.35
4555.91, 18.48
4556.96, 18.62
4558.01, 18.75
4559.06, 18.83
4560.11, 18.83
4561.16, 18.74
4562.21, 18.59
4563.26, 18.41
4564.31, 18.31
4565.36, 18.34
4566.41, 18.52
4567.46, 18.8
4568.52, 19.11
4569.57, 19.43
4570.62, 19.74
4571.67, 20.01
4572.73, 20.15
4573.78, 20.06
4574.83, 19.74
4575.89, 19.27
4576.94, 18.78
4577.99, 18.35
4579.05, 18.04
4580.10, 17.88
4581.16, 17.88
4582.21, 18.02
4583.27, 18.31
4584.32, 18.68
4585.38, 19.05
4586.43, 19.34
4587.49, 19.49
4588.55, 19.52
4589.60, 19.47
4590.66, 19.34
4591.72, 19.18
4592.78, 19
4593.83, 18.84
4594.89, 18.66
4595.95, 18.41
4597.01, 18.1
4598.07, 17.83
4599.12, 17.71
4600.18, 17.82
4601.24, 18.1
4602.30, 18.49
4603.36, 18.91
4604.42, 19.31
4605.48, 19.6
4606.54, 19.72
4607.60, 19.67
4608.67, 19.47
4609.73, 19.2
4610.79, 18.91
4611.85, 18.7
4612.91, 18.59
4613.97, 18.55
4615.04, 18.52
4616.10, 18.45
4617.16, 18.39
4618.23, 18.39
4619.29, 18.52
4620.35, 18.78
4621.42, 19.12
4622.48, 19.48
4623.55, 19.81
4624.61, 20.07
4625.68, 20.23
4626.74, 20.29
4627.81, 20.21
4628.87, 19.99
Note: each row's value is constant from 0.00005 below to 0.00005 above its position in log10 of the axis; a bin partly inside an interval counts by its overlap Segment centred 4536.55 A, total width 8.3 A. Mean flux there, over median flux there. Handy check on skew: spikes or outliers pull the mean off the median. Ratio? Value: 1.01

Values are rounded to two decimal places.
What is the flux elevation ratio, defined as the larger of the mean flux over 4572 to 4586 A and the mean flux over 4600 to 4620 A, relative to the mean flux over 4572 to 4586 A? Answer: 1.00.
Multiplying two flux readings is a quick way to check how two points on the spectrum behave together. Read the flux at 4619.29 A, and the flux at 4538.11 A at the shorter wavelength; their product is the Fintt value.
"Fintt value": 332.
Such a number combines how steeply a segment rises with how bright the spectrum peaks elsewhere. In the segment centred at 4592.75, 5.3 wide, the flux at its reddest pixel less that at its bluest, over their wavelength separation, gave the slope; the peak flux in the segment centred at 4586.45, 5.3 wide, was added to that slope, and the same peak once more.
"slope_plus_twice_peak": 38.9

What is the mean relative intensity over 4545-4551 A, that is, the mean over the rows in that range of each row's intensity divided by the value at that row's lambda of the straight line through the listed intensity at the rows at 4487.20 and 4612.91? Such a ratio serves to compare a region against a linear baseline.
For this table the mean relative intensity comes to 1.02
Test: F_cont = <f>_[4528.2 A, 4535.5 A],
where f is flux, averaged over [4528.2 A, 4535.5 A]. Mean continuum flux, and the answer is 17.0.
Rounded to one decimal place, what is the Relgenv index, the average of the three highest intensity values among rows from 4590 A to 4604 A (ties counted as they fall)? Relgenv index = 19.2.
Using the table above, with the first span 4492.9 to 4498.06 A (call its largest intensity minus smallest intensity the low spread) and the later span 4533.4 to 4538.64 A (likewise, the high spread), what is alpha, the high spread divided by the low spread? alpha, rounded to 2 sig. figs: 4.0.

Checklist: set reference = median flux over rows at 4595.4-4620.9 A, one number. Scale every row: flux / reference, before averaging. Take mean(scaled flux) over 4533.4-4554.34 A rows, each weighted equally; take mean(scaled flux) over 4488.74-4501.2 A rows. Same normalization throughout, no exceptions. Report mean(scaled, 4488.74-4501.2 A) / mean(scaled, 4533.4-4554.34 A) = 0.99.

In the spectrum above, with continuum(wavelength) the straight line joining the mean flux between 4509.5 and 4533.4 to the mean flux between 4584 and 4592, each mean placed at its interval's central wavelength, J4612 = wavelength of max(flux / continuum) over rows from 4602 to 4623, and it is 4606.54 A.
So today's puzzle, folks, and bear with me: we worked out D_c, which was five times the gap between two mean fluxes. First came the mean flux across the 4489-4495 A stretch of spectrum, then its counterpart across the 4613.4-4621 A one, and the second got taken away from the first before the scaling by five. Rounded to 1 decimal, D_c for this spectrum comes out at -3.6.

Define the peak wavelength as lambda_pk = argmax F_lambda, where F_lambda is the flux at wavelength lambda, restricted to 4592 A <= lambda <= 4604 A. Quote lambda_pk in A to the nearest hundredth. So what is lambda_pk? 4592.78 A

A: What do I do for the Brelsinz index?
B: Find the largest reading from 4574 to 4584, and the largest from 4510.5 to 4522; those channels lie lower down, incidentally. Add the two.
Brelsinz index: 39.2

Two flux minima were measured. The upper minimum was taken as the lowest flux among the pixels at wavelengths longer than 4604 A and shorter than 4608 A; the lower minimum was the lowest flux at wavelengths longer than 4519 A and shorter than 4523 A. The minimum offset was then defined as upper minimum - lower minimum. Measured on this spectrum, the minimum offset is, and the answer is 0.23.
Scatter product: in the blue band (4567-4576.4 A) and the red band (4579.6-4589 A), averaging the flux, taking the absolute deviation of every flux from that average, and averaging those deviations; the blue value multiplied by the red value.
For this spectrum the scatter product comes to 0.23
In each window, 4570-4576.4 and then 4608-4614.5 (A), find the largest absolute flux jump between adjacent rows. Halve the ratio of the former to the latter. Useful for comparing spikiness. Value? 0.81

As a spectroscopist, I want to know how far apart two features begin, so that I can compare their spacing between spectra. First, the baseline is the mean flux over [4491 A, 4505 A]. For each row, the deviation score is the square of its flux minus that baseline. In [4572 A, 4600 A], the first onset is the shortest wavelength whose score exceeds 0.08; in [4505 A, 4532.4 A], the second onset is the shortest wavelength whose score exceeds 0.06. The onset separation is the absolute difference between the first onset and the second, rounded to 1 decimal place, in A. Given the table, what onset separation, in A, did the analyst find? 66.9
